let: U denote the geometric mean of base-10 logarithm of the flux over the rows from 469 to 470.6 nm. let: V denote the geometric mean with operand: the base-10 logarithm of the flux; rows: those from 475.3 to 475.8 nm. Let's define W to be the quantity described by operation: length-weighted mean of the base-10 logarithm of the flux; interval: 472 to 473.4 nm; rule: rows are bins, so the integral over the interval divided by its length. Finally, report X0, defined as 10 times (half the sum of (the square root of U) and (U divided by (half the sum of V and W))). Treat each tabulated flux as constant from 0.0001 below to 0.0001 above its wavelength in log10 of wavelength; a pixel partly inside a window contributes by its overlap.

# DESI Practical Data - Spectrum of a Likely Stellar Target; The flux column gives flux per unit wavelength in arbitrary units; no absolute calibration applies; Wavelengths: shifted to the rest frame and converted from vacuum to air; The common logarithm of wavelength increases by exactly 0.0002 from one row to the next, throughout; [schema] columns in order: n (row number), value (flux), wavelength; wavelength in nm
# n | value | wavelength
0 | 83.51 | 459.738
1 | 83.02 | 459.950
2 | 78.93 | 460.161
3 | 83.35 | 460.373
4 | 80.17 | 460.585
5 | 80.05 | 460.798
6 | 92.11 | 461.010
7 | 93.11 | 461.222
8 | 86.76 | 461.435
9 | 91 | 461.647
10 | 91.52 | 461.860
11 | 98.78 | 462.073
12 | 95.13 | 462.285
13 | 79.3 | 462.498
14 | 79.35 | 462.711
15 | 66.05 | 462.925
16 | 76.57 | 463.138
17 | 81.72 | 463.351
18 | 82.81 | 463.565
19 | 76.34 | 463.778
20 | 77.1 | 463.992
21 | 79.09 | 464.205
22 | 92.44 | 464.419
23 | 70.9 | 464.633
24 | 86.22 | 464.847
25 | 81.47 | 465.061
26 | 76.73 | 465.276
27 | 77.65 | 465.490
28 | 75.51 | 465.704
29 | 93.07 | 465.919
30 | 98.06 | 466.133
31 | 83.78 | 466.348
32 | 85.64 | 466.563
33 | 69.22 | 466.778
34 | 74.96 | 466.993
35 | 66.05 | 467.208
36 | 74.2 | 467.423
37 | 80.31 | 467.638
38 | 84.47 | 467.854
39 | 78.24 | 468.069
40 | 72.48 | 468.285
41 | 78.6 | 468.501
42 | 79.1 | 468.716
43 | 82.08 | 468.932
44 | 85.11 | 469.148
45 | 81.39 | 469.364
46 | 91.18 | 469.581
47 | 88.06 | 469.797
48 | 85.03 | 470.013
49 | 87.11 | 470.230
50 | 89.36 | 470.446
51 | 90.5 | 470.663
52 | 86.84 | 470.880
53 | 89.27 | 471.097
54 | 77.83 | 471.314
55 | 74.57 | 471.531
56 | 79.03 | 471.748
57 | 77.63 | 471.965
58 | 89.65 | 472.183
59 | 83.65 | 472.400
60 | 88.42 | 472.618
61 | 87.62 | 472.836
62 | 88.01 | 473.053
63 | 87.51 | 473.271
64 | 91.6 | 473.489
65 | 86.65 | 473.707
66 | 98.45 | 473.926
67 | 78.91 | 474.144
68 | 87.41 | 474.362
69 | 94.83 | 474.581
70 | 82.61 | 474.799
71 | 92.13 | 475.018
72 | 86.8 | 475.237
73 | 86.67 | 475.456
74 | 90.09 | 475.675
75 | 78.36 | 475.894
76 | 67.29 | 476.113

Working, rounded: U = 1.94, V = 1.95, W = 1.94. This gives 11.9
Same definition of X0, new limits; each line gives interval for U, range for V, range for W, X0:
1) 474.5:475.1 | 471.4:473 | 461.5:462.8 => 12.0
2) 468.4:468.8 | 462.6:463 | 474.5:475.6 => 11.9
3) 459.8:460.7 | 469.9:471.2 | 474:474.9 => 11.8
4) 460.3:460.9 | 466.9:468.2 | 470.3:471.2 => 11.9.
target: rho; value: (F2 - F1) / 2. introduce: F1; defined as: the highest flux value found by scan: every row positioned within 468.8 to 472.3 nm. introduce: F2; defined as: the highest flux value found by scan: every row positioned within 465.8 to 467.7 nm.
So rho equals 3.4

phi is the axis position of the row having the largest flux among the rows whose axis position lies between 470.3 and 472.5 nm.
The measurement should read 470.663 nm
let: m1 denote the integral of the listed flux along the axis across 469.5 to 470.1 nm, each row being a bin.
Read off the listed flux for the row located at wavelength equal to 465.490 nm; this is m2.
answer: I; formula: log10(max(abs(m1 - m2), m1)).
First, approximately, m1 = 53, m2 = 77.65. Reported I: 1.72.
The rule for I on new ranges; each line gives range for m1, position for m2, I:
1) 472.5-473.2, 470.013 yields 1.79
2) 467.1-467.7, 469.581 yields 1.68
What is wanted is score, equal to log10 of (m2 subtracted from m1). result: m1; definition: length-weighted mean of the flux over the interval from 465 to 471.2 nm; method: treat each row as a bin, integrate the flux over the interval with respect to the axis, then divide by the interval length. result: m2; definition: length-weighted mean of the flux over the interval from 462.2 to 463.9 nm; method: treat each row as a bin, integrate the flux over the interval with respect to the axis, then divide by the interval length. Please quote 0.5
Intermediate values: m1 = 82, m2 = 79.4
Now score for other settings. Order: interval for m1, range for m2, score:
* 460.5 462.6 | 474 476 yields 0.3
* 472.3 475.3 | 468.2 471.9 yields 0.7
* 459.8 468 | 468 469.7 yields 0.0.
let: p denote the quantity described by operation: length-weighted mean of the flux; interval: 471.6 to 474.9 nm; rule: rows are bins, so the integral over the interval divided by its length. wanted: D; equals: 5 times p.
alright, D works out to 433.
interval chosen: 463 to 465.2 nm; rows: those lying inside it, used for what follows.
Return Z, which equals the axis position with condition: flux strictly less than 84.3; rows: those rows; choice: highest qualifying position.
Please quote 465.061 nm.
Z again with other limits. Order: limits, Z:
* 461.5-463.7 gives 463.565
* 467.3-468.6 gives 468.501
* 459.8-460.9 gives 460.798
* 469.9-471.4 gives 471.314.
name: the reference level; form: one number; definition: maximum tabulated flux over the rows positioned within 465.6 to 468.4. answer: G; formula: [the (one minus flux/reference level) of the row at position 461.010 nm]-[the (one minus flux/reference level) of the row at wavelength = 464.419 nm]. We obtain 0.00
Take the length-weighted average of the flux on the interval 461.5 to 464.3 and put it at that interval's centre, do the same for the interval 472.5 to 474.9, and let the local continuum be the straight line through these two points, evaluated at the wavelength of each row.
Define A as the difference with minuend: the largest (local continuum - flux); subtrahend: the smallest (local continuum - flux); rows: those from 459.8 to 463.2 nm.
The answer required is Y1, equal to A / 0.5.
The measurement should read 66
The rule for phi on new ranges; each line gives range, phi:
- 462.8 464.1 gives 463.565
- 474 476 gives 474.581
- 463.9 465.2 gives 464.419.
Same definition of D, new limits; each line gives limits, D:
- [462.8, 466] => 397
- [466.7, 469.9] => 396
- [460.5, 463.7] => 424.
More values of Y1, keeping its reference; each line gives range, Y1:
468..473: 36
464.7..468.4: 65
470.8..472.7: 30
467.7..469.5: 24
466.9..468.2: 36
